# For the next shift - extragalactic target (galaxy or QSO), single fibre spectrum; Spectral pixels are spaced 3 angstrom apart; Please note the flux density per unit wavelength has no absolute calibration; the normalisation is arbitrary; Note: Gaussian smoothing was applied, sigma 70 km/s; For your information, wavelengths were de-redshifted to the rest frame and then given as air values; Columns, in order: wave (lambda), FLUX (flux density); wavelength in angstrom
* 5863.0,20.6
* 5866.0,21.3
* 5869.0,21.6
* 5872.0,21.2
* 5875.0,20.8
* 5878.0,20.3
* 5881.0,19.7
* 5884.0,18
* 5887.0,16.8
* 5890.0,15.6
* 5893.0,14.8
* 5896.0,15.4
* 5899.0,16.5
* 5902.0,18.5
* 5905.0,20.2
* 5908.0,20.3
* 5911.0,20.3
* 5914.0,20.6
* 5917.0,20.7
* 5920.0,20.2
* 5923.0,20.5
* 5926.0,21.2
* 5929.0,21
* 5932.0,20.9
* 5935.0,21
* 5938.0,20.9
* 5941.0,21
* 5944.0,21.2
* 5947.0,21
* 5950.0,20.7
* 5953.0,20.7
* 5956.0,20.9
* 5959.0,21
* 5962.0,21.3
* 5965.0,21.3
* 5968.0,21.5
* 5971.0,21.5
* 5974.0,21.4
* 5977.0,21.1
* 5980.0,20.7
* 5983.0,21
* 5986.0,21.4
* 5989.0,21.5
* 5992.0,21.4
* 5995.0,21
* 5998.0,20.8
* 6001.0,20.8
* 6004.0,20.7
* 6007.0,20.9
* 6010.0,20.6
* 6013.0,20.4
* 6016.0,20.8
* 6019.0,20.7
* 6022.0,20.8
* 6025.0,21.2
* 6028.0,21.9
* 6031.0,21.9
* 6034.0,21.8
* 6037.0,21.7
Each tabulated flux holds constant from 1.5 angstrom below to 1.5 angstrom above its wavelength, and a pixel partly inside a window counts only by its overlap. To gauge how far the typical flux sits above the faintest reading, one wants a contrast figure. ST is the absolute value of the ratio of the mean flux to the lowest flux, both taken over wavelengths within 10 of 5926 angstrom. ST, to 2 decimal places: 1.03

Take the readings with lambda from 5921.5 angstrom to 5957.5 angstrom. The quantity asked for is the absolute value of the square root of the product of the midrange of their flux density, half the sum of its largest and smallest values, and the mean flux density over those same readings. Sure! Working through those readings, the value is 20.9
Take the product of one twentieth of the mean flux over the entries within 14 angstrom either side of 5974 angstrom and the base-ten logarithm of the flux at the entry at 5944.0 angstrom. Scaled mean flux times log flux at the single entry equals 1.41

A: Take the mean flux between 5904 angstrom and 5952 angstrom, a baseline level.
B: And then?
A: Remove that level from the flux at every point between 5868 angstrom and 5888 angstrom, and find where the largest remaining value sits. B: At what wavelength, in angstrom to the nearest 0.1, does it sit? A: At 5869.0 angstrom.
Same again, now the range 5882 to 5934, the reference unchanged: 5926.0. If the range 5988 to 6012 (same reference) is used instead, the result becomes 5989.0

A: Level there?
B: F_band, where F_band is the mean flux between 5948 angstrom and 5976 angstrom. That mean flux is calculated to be 21.1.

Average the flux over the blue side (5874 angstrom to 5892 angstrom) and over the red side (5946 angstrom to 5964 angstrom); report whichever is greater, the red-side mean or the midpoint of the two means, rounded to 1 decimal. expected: 20.9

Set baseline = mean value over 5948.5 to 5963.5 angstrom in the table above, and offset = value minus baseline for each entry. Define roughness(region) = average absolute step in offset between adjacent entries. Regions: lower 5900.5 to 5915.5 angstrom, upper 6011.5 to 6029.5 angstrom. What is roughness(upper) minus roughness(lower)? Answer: -0.2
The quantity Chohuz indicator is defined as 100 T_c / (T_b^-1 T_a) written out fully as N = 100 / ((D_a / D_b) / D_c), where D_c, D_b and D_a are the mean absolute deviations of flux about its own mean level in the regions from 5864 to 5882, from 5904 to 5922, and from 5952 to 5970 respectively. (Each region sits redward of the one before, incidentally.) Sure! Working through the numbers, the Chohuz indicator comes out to 39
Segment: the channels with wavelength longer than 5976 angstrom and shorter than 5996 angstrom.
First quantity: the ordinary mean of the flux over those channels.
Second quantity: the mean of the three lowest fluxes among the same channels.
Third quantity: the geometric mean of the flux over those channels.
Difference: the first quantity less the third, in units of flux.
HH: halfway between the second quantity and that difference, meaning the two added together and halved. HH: 10.5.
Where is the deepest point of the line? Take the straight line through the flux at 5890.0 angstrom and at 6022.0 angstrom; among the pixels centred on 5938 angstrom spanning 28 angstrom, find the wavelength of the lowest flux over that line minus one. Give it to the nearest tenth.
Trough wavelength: 5950.0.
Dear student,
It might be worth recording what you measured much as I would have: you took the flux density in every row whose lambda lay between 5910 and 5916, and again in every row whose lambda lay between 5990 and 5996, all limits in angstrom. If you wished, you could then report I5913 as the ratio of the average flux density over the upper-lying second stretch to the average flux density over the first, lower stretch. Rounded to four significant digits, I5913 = 1.037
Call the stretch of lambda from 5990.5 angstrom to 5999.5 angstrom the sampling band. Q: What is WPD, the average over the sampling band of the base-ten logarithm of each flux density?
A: 1.32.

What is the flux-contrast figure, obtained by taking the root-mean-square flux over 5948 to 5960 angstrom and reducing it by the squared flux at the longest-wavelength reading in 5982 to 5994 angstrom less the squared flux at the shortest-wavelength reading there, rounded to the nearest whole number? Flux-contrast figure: 4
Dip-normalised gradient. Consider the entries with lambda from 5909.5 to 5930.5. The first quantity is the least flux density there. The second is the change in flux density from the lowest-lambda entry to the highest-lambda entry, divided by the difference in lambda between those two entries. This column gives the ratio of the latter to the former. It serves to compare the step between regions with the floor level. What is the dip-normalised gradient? 0.002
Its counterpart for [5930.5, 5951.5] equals -0.001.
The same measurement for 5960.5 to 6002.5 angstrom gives -0.001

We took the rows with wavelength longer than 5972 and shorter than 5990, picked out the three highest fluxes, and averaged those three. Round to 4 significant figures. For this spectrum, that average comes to 21.43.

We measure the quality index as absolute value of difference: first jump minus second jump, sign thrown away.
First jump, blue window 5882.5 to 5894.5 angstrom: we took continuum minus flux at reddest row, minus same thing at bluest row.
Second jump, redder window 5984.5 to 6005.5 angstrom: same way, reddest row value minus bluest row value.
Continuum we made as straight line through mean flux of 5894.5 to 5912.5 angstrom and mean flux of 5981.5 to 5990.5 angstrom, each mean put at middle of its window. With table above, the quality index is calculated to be 2.2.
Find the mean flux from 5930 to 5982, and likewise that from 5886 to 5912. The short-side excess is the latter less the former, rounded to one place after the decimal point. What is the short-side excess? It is -3.5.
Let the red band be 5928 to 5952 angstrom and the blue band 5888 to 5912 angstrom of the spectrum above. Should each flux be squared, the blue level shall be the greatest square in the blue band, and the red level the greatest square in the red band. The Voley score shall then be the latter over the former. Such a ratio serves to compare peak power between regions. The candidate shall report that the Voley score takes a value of 1.09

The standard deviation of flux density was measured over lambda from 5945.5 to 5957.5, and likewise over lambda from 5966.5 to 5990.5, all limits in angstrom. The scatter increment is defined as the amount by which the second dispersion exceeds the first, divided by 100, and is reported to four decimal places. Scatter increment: 0.0015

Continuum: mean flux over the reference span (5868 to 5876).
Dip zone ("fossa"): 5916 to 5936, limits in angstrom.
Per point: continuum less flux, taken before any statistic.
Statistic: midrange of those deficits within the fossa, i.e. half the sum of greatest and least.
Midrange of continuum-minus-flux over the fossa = 0.50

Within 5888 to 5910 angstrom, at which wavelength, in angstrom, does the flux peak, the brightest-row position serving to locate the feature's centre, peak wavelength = 5908.0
